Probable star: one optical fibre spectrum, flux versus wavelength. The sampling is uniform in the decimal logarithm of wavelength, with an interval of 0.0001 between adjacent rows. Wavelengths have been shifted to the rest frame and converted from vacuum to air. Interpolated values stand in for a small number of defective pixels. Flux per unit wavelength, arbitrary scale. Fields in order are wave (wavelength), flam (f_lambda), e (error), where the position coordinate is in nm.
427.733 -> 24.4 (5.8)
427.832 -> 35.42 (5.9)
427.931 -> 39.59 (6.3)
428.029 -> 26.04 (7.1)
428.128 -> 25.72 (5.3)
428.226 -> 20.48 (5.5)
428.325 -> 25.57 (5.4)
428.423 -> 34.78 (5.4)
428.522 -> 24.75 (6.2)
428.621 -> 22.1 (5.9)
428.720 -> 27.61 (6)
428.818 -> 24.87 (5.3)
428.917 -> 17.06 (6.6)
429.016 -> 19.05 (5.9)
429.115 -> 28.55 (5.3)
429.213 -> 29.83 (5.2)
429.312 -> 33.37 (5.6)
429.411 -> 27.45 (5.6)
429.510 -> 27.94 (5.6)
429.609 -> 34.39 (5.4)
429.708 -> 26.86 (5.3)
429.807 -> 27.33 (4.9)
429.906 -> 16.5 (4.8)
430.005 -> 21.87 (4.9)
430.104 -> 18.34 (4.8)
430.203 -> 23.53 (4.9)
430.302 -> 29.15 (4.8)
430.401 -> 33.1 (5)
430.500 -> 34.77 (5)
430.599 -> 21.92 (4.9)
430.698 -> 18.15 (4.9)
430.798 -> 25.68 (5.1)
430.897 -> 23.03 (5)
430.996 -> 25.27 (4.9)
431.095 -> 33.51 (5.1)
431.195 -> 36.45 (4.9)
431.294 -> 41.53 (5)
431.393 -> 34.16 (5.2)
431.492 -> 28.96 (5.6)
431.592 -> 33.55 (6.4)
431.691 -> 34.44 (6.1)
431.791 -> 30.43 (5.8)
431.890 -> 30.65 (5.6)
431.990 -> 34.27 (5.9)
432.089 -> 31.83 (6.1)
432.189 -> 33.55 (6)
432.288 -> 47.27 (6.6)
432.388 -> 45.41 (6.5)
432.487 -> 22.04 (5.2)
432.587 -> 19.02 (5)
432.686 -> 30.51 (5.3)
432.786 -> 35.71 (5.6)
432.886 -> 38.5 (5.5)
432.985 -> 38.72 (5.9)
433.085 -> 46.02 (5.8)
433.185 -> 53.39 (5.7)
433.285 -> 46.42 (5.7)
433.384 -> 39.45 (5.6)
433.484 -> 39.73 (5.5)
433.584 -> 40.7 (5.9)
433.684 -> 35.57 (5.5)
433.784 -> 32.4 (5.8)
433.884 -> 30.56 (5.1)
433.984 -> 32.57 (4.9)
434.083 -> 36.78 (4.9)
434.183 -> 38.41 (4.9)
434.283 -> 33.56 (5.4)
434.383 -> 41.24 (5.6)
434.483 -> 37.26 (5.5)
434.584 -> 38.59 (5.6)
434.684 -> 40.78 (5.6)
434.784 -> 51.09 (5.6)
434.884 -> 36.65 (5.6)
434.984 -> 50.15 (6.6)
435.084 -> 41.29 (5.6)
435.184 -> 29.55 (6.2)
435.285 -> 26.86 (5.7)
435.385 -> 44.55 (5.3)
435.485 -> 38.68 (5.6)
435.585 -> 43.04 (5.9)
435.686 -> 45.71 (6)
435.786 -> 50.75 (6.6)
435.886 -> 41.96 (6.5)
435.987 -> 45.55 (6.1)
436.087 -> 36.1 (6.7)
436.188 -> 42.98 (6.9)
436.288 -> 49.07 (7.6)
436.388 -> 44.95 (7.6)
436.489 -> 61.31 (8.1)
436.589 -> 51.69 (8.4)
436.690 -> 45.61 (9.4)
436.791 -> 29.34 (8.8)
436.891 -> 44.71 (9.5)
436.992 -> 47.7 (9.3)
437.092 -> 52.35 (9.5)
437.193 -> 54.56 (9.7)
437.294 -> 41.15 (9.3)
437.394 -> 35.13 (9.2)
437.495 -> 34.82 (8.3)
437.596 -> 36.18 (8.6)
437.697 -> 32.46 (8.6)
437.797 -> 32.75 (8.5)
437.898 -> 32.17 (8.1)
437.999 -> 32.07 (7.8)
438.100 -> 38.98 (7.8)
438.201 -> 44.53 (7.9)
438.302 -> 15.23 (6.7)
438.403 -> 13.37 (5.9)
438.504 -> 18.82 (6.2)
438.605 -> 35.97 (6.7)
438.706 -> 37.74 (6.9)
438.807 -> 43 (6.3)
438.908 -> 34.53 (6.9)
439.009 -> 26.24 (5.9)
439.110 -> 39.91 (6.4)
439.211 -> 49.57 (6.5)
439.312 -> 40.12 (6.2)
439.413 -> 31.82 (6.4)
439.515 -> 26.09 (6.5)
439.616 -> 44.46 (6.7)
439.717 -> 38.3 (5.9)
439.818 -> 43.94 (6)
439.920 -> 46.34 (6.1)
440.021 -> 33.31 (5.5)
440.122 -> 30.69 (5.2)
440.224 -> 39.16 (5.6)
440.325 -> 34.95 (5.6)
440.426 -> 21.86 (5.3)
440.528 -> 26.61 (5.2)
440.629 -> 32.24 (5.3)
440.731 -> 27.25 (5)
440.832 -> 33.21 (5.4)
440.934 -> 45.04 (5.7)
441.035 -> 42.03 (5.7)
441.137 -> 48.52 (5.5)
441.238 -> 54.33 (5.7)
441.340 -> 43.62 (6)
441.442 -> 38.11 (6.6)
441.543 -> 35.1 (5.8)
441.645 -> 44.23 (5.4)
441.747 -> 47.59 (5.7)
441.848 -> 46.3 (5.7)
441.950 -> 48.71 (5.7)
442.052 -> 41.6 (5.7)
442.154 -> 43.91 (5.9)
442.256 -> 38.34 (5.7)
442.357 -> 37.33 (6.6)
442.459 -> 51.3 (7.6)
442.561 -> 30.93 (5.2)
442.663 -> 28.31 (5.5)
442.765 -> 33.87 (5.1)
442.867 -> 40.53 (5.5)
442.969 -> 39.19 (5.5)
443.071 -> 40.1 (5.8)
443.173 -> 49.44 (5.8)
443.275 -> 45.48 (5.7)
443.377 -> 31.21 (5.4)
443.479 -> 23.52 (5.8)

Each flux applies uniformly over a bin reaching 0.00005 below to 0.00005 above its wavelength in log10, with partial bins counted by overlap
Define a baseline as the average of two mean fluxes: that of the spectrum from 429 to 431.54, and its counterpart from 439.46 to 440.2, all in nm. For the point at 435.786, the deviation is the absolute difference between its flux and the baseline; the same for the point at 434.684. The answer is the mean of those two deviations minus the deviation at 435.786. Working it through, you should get -5.0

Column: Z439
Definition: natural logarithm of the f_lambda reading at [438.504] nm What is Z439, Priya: 2.93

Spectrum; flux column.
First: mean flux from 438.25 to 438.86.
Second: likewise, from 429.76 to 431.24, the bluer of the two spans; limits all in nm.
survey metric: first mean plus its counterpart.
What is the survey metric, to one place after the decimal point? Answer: 53.3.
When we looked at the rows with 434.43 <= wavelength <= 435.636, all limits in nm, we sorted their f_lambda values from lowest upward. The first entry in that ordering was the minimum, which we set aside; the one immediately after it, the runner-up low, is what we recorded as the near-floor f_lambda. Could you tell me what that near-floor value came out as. 29.55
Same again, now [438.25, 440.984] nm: 15.23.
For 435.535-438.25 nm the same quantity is 32.07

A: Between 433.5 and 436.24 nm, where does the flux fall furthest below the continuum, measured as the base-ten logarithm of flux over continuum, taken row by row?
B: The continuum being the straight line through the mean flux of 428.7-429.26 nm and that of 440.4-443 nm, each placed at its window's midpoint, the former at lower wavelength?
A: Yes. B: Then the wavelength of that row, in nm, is 435.285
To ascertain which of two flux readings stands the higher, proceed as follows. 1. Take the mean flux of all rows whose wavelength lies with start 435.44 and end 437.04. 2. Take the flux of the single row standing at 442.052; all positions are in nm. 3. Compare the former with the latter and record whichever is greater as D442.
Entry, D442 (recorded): 45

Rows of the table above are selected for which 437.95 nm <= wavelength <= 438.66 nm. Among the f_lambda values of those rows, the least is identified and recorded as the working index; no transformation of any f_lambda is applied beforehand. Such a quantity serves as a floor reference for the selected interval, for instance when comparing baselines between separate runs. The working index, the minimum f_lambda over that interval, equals 13.37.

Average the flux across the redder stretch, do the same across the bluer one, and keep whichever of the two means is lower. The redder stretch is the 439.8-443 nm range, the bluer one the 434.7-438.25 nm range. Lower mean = 39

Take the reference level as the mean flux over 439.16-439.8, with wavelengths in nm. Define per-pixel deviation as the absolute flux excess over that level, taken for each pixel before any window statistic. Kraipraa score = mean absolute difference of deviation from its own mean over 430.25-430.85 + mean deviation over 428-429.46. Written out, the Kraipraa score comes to 18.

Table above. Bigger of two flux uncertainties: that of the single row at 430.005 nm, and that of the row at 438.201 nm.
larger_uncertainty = 7.9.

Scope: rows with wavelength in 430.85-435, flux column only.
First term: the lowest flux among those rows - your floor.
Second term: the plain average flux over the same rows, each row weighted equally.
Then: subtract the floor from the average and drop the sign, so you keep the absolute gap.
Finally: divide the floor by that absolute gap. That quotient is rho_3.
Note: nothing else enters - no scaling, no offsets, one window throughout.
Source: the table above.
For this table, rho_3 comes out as 1.1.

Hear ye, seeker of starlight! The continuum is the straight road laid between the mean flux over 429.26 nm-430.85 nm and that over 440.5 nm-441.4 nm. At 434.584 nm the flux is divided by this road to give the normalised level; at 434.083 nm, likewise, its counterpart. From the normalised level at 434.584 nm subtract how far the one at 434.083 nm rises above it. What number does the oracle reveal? 1.25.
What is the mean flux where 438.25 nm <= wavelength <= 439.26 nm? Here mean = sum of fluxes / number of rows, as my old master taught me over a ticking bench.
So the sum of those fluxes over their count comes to 31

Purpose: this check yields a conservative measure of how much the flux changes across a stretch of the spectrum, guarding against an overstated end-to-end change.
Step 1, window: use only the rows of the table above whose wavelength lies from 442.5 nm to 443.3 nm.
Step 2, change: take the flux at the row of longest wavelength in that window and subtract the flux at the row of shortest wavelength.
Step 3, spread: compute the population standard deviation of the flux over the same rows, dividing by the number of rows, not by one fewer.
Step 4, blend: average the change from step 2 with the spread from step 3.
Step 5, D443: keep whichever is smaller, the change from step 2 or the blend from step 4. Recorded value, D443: 10.6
